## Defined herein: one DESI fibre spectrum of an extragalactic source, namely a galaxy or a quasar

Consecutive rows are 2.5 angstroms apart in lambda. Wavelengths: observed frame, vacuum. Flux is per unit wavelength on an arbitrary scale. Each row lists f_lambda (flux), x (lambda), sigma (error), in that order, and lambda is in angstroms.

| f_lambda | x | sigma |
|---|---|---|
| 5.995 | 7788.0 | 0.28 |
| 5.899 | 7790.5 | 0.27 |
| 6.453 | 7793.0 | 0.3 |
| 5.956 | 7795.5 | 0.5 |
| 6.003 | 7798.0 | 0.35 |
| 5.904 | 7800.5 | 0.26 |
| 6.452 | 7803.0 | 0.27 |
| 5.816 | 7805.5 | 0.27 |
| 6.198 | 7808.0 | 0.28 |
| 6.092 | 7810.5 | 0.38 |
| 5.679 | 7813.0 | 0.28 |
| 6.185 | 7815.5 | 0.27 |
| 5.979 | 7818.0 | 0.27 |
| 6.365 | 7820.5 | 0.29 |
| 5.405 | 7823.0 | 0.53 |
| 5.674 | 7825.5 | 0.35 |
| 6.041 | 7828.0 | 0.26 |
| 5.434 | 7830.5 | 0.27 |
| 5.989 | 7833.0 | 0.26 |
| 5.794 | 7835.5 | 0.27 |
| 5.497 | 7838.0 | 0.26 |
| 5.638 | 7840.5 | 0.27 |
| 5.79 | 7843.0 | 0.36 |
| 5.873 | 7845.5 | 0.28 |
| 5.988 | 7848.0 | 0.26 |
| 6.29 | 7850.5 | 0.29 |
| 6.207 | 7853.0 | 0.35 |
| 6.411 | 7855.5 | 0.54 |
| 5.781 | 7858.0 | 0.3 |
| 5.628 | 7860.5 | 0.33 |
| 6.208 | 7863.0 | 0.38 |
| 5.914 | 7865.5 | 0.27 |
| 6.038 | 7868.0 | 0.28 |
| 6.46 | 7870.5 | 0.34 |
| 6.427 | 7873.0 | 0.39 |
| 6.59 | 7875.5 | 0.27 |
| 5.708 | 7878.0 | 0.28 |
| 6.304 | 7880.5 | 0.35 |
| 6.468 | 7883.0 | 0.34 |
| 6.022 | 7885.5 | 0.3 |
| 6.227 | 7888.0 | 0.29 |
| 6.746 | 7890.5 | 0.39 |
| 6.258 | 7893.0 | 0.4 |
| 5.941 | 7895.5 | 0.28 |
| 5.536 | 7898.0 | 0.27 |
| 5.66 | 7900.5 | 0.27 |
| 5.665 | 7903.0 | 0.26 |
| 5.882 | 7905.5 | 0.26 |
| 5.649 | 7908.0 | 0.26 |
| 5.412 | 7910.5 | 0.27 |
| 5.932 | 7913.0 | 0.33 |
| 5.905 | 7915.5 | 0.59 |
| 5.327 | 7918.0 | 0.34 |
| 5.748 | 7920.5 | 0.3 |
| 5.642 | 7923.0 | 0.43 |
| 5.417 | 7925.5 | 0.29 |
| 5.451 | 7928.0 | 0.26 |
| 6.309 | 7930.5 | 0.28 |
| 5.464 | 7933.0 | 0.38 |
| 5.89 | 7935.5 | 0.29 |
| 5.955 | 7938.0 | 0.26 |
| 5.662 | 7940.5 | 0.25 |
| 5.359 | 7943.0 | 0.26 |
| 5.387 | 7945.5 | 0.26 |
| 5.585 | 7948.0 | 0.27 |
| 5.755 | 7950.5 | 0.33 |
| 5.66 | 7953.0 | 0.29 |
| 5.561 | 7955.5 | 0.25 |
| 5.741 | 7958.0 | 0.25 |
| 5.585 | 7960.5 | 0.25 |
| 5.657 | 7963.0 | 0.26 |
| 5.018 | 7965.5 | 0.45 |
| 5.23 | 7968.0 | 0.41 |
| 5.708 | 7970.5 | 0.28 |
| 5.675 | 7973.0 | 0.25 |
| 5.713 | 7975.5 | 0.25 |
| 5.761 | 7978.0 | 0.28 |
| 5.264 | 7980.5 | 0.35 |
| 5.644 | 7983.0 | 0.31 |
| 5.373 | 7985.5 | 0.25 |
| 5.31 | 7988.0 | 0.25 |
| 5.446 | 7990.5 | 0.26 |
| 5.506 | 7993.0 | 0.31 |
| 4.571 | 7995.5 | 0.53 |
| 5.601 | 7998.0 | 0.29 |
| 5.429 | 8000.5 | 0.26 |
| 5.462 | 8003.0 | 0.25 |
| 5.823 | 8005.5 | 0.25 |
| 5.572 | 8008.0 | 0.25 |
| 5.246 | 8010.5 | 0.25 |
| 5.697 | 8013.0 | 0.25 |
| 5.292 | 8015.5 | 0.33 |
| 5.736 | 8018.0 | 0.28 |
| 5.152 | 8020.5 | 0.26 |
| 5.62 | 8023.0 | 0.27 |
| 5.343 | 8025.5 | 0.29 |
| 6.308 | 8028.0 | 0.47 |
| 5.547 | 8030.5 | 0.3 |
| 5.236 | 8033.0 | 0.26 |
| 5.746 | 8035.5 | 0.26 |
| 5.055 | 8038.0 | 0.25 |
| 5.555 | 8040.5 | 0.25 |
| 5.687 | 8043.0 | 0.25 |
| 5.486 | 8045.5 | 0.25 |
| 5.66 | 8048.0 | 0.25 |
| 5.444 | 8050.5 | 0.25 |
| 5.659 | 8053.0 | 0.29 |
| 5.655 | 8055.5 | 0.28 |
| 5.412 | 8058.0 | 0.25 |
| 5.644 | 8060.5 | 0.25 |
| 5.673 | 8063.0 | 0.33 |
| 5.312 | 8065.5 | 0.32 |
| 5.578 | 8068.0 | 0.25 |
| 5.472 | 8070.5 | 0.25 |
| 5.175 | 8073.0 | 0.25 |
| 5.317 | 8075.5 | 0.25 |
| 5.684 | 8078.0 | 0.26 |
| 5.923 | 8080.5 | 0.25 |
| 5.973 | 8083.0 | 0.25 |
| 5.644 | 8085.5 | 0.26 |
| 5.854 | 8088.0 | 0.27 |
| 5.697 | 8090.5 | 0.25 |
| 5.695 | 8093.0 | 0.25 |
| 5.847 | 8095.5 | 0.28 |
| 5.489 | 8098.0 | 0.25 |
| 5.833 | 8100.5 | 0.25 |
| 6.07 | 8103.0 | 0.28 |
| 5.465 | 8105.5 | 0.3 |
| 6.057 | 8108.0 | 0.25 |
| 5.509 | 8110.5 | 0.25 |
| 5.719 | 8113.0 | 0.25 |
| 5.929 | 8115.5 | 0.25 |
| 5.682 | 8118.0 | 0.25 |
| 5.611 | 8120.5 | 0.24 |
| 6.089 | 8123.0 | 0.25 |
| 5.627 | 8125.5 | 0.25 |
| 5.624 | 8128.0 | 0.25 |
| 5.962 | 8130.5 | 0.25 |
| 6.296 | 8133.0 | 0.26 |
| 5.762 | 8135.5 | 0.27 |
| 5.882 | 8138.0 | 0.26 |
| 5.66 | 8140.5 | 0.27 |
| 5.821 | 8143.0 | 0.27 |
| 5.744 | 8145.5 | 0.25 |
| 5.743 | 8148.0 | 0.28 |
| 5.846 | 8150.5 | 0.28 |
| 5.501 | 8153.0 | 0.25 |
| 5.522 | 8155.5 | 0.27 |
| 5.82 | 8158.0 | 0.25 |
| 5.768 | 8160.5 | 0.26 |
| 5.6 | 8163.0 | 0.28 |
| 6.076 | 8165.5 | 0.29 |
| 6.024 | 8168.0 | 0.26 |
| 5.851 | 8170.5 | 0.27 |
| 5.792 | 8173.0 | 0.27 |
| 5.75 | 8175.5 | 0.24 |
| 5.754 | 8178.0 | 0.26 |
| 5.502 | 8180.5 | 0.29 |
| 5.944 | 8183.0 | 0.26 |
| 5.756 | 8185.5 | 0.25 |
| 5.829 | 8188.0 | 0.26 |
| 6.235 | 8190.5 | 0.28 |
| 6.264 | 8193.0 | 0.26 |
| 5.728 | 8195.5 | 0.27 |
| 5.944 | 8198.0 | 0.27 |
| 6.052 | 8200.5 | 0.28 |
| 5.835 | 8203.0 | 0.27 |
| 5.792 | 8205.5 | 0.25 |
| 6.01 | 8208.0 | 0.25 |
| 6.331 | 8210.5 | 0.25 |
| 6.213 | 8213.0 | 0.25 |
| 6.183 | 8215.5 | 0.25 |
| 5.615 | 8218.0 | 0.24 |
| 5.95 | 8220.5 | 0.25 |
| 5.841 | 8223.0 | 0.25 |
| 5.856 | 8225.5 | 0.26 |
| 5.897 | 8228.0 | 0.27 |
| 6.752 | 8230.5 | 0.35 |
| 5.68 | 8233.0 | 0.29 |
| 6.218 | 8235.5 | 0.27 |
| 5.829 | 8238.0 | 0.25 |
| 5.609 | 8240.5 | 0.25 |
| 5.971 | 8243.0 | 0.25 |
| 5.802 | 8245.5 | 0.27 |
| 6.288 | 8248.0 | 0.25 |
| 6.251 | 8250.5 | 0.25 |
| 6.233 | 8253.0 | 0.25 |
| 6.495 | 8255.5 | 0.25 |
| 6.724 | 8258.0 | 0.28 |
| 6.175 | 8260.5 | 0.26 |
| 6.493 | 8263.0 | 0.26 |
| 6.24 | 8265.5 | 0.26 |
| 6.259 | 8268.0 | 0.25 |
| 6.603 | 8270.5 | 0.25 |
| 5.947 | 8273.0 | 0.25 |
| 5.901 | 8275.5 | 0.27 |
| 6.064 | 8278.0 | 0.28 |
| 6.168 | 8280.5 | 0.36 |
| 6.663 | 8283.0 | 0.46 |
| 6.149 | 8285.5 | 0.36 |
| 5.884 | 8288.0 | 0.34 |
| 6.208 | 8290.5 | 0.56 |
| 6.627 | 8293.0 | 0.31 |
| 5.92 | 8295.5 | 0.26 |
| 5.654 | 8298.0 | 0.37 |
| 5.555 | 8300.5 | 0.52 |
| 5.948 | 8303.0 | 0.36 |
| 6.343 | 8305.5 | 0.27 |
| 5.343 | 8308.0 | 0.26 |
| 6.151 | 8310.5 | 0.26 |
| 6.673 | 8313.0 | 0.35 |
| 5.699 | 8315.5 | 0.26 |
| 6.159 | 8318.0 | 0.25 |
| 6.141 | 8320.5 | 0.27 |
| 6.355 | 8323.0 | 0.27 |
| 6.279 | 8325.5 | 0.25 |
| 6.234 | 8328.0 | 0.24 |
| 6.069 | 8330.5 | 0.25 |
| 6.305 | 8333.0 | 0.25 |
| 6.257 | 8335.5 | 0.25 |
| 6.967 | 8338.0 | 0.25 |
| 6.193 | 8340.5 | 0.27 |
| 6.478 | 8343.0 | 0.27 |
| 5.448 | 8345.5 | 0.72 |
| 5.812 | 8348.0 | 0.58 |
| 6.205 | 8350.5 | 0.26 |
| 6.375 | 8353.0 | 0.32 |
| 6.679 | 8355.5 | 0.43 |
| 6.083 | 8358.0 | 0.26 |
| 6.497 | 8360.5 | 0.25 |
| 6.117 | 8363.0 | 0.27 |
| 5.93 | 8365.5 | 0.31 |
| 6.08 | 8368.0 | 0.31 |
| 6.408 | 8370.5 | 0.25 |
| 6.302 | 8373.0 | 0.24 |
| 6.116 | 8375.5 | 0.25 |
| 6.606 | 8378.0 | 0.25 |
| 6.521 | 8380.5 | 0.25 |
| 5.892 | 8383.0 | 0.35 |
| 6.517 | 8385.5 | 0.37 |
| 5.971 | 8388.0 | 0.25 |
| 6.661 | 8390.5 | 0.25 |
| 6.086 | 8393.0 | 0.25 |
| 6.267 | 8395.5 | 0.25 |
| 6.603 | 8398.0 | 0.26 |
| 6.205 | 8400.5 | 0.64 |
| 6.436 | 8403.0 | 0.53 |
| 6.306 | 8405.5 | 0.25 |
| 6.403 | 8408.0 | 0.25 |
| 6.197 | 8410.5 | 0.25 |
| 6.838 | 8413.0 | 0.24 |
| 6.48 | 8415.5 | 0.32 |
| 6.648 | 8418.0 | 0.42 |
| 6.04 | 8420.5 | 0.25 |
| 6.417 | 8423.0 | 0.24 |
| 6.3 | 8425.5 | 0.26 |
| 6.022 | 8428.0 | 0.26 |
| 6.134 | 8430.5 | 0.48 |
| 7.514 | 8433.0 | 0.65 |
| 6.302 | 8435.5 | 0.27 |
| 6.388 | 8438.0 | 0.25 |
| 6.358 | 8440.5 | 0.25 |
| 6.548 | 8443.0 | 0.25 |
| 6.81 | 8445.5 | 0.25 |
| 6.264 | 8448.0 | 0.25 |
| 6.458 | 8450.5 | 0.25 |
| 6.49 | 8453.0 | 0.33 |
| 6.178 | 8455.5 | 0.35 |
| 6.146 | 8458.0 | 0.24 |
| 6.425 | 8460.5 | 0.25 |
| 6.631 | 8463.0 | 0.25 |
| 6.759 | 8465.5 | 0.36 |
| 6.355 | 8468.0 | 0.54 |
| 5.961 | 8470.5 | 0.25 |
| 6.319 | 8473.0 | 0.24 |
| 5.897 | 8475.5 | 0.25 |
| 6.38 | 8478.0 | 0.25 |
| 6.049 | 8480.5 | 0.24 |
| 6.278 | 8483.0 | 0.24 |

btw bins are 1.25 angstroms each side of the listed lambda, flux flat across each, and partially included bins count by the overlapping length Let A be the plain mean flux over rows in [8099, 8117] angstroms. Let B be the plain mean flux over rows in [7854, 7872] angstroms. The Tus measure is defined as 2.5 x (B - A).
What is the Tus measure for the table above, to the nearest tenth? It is 0.7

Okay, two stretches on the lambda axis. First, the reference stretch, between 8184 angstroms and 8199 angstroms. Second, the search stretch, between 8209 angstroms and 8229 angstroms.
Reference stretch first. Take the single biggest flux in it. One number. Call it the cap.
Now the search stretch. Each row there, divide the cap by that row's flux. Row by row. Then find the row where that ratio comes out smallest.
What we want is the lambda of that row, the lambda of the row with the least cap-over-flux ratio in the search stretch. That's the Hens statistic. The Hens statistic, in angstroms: 8210.5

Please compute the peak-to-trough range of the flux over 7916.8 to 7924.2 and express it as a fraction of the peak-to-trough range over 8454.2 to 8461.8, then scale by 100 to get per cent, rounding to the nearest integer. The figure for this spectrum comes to 151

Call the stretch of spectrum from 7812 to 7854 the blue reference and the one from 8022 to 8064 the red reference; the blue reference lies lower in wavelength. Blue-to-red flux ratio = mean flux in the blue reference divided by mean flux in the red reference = 1.05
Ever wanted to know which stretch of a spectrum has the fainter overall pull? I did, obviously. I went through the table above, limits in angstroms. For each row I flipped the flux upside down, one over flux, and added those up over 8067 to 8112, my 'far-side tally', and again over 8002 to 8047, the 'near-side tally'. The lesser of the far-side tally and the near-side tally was 3.17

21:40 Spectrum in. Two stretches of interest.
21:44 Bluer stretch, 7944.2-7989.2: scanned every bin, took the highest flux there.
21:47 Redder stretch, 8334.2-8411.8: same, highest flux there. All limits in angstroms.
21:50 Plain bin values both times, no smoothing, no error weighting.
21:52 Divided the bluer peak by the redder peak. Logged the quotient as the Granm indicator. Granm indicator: 0.83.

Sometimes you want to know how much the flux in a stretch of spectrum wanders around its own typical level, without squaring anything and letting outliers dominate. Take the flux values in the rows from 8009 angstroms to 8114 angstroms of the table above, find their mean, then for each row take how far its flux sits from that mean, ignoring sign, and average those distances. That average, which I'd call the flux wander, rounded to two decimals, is 0.20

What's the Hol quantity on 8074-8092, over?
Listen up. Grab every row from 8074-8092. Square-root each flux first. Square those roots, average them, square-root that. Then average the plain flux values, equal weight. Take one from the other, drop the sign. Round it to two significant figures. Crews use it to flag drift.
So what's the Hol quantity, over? 3.3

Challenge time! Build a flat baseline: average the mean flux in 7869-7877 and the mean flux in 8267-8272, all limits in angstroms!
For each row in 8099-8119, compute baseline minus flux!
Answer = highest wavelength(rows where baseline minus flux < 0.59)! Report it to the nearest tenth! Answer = 8115.5 angstroms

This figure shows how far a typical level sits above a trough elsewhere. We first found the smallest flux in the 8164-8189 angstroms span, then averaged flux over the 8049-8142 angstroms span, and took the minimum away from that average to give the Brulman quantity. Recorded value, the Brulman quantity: 0.20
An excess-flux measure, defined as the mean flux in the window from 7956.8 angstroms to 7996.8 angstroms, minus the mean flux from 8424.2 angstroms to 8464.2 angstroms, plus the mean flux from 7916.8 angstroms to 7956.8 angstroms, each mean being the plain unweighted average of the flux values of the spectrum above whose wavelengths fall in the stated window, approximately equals 4.65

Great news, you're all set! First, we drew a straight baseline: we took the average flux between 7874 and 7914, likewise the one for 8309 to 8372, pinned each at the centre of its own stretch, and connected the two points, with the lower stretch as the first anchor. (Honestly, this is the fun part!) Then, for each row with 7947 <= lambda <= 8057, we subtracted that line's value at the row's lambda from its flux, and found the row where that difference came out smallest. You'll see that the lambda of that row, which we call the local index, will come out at 7995.5 angstroms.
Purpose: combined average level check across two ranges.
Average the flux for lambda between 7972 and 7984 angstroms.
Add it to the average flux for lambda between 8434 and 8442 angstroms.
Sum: 12.0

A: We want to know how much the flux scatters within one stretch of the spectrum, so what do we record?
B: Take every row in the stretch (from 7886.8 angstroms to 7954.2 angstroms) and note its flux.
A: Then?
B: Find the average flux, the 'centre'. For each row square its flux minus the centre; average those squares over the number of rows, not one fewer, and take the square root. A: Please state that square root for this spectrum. 0.33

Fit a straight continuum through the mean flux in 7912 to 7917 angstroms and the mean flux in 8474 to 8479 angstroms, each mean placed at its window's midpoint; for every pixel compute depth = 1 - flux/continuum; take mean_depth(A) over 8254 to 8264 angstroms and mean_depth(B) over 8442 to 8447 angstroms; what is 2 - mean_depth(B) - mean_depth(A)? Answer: 2.16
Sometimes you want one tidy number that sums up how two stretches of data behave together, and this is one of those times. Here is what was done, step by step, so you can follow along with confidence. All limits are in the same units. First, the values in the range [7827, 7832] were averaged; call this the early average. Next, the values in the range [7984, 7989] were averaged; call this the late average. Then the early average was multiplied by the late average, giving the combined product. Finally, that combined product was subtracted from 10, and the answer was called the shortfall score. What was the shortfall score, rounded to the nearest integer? -21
